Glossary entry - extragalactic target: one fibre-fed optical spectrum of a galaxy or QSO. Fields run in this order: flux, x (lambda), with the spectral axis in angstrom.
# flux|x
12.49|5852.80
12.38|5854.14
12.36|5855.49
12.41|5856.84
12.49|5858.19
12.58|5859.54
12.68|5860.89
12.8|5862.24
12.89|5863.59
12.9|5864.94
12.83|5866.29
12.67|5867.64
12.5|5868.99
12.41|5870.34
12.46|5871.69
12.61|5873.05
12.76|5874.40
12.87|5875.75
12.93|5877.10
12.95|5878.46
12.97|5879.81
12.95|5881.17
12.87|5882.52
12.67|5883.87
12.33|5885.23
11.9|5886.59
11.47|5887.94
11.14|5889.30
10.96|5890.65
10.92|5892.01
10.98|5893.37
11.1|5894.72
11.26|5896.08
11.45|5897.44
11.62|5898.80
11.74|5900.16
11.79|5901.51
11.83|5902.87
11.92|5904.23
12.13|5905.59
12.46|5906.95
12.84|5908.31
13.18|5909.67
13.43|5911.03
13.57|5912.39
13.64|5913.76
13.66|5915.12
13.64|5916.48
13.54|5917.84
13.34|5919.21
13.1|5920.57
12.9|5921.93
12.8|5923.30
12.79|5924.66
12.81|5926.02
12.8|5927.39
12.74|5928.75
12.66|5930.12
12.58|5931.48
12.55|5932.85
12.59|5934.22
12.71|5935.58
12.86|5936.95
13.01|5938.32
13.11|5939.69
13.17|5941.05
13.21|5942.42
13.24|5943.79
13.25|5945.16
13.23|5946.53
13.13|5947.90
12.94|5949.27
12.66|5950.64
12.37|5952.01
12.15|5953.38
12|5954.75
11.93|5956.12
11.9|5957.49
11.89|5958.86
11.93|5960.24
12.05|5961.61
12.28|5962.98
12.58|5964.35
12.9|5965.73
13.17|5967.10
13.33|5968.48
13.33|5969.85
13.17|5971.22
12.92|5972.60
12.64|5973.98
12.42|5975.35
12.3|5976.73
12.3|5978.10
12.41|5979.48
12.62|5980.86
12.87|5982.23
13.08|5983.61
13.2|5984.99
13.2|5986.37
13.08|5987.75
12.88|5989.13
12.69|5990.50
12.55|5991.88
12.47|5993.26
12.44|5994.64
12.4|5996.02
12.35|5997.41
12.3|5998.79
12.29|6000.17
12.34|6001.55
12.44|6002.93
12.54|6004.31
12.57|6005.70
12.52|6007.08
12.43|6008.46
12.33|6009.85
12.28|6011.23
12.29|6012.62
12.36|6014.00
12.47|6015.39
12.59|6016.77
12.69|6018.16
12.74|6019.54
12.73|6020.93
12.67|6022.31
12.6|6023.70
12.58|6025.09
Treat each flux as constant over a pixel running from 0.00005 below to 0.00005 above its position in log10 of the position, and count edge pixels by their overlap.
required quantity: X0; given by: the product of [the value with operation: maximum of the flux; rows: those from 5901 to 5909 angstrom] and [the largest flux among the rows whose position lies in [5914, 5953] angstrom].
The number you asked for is 175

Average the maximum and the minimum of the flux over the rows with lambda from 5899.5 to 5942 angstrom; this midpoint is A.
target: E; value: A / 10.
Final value 1.27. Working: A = 12.7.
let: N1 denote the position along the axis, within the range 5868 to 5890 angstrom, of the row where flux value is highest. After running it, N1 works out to 5879.81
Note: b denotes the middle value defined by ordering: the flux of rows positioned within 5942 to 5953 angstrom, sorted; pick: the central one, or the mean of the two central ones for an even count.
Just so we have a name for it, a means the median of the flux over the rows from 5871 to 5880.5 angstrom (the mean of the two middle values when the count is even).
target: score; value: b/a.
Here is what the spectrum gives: 1.02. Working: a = 12.9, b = 13.2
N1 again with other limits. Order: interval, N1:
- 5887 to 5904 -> 5902.87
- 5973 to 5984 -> 5983.61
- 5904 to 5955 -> 5915.12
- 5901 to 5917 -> 5915.12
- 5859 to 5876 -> 5864.94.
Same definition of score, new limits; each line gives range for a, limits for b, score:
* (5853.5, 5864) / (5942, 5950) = 1.05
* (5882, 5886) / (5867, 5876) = 1.00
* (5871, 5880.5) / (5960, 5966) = 0.95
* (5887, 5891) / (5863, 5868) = 1.15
